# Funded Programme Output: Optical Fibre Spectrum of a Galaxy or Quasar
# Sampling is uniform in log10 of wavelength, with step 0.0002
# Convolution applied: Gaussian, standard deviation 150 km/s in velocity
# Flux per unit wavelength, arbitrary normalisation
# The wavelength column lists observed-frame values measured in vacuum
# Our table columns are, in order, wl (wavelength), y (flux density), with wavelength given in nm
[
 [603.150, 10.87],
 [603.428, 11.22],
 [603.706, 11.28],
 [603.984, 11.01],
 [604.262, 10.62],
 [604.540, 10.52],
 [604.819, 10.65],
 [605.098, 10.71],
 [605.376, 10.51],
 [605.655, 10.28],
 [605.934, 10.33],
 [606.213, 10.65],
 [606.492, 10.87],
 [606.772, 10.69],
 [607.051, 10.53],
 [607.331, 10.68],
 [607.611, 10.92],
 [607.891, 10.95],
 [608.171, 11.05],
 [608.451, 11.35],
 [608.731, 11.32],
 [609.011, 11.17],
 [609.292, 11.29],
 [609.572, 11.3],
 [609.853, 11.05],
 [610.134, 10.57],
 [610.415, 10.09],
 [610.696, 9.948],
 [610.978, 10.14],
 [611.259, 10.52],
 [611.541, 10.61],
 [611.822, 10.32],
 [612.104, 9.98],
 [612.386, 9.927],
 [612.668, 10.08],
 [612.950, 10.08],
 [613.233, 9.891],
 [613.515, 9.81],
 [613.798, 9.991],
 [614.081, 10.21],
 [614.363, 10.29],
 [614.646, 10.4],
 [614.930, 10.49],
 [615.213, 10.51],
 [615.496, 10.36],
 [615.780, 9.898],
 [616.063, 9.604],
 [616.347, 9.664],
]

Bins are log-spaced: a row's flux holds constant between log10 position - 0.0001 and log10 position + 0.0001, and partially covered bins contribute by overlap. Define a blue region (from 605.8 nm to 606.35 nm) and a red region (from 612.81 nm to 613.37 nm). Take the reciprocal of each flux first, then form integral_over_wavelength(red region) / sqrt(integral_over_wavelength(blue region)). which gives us 0.245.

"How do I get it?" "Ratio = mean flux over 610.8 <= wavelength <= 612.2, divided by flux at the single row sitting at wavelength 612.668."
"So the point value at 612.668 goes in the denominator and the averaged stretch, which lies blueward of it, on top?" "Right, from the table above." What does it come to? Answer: 1.02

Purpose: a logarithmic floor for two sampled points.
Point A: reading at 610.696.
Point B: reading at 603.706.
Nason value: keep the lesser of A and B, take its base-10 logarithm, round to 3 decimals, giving 0.998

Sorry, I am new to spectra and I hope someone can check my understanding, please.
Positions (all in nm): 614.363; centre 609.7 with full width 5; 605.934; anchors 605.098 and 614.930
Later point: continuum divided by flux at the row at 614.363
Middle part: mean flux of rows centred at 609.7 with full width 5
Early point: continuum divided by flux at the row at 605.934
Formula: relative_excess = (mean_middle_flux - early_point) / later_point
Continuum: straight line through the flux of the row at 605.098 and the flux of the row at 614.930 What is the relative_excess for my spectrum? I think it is 9.51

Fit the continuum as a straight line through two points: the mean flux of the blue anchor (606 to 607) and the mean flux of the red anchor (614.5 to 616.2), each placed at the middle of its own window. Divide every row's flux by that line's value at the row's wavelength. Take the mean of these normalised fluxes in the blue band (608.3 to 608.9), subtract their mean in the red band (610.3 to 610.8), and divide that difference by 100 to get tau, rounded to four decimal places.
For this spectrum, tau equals 0.0011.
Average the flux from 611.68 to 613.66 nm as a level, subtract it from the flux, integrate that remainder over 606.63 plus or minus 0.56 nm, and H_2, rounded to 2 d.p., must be 0.75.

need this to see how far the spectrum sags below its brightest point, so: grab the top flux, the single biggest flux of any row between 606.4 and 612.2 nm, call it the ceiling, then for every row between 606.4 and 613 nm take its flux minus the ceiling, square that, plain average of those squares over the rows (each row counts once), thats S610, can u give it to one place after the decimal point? 0.7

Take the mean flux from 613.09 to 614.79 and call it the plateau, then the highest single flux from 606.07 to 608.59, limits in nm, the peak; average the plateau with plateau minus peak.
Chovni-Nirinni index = 4.42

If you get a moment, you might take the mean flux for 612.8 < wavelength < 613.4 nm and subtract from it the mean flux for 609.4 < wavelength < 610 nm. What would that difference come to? -1.2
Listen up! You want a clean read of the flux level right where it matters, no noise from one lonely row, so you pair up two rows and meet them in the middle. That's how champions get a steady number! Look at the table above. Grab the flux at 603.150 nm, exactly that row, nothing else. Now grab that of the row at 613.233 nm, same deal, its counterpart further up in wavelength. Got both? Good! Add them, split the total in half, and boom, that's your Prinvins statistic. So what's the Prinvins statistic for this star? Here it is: 10.4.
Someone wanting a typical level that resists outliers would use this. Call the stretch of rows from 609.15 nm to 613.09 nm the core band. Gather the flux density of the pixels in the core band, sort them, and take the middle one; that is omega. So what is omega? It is 10.2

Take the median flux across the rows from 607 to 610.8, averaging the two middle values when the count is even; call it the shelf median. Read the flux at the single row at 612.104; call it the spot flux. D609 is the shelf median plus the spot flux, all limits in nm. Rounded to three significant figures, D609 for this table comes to 21.0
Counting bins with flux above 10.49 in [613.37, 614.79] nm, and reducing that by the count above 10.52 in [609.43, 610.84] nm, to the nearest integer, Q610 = -3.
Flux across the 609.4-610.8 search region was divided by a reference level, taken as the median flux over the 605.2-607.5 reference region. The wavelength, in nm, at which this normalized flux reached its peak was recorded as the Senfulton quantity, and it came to 609.572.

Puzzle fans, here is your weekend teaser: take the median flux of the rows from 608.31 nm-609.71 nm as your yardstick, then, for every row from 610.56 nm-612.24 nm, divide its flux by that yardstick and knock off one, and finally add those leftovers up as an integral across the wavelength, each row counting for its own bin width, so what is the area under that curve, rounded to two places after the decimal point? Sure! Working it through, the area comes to -0.16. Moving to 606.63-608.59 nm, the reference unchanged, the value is -0.07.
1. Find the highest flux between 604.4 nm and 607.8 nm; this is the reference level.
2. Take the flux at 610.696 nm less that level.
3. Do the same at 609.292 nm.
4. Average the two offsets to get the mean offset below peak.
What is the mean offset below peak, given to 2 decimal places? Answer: -0.30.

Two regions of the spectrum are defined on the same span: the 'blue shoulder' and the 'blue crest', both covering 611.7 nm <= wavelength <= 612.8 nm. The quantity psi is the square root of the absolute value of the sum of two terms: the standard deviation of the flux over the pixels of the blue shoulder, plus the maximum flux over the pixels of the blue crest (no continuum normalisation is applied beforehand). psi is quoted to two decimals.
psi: 3.24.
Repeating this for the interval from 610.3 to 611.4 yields 3.28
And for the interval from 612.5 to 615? 3.27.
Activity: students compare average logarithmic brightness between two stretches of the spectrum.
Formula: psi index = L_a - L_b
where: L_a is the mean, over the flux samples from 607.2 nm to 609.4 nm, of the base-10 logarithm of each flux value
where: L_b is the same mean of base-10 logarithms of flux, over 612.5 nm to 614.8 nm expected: 0.041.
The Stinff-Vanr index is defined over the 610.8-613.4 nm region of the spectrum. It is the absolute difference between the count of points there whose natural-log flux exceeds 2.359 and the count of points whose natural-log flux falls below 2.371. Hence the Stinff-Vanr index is 8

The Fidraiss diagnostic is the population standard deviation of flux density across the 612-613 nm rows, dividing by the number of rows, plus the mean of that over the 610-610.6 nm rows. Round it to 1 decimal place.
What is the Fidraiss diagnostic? 10.4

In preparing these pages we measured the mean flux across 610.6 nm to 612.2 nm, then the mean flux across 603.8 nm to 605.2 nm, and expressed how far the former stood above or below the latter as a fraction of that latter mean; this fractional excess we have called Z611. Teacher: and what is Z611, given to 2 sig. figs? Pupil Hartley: -0.042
